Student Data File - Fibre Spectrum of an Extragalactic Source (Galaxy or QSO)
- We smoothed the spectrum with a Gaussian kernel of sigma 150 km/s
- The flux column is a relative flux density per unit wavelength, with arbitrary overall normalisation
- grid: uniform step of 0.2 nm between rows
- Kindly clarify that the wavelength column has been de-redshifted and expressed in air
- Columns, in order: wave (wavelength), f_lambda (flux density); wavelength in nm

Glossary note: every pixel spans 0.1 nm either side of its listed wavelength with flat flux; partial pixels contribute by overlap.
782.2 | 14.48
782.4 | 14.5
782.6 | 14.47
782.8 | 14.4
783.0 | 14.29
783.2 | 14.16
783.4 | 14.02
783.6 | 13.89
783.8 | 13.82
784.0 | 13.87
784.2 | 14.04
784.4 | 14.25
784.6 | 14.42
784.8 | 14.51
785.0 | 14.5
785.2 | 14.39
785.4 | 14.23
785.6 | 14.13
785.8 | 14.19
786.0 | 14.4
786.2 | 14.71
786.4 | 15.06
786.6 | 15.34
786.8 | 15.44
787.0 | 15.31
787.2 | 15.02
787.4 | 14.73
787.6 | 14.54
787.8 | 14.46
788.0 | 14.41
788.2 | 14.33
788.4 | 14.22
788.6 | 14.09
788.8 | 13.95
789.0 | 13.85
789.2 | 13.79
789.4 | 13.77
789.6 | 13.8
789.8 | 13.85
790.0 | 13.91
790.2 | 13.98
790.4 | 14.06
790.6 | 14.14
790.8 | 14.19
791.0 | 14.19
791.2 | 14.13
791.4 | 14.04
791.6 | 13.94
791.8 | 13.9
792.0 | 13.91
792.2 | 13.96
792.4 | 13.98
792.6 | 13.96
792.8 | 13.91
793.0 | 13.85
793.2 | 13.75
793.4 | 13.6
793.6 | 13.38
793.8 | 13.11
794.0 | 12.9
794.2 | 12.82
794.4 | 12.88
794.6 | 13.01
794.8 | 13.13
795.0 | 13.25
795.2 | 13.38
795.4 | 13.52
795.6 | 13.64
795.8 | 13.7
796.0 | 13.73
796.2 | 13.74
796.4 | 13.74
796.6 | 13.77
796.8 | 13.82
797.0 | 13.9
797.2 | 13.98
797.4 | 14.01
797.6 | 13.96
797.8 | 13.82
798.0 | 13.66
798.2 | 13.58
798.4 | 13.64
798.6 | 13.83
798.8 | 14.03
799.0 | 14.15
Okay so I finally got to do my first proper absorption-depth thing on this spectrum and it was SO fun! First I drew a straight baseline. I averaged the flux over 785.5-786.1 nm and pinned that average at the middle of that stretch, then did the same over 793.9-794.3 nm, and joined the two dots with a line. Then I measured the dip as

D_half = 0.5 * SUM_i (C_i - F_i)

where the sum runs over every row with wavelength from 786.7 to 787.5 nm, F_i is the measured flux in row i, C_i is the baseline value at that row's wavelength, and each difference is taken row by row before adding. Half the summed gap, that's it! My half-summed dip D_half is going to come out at -2.2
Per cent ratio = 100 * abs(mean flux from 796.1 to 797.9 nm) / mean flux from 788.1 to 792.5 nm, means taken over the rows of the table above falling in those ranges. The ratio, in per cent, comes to 99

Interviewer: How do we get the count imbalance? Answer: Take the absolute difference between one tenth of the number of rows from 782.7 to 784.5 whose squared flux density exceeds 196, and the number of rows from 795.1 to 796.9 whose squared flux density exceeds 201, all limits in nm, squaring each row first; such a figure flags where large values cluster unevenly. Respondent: 0.60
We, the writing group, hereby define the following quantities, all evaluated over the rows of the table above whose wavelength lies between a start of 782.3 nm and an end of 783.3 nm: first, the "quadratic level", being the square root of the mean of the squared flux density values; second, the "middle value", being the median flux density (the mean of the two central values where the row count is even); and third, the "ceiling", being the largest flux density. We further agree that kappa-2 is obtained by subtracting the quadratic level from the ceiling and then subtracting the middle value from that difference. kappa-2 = -14.3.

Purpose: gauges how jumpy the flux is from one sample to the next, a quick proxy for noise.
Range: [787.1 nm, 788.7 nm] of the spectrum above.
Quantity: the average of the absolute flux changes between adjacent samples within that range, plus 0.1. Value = 0.23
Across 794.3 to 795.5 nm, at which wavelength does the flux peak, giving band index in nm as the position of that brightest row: 795.4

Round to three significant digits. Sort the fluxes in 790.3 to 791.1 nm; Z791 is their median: 14.2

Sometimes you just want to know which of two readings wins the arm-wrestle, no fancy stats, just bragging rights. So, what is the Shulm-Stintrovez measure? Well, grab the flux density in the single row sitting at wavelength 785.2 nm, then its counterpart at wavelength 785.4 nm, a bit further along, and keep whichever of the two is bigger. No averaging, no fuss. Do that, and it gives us 14.4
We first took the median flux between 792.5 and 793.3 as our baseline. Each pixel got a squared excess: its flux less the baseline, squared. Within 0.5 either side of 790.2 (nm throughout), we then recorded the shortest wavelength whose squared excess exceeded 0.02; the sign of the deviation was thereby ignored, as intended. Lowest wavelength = 790.4 nm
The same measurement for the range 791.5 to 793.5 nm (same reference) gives 793.4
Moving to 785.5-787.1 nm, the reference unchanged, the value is 785.6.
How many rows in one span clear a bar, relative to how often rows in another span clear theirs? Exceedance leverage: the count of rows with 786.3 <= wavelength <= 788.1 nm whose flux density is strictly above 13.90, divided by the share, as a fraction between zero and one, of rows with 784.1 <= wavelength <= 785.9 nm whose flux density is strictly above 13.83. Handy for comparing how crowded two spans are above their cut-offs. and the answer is 9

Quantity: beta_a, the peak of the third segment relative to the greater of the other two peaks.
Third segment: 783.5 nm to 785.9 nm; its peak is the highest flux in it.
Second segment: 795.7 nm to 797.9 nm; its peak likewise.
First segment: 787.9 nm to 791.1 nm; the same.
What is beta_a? 1.01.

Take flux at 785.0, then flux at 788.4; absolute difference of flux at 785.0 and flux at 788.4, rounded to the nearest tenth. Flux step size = 0.3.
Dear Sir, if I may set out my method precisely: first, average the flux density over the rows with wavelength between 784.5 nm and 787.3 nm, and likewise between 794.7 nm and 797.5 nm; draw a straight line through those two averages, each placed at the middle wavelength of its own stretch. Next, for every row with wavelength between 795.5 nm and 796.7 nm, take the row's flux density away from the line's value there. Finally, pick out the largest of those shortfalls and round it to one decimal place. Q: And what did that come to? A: 0.1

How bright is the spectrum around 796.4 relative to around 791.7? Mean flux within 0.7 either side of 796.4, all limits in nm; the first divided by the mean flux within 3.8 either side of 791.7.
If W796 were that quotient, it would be 1.00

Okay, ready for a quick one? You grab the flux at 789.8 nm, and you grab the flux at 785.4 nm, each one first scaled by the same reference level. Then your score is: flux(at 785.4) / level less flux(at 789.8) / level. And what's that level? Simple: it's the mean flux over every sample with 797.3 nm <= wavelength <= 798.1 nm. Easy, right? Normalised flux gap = 0.027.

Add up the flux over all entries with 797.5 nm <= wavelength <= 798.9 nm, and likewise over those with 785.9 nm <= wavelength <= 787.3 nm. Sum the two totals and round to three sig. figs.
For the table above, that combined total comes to 202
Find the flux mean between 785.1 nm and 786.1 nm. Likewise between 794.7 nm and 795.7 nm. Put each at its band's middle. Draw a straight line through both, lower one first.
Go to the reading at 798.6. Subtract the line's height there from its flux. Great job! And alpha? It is 0.76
